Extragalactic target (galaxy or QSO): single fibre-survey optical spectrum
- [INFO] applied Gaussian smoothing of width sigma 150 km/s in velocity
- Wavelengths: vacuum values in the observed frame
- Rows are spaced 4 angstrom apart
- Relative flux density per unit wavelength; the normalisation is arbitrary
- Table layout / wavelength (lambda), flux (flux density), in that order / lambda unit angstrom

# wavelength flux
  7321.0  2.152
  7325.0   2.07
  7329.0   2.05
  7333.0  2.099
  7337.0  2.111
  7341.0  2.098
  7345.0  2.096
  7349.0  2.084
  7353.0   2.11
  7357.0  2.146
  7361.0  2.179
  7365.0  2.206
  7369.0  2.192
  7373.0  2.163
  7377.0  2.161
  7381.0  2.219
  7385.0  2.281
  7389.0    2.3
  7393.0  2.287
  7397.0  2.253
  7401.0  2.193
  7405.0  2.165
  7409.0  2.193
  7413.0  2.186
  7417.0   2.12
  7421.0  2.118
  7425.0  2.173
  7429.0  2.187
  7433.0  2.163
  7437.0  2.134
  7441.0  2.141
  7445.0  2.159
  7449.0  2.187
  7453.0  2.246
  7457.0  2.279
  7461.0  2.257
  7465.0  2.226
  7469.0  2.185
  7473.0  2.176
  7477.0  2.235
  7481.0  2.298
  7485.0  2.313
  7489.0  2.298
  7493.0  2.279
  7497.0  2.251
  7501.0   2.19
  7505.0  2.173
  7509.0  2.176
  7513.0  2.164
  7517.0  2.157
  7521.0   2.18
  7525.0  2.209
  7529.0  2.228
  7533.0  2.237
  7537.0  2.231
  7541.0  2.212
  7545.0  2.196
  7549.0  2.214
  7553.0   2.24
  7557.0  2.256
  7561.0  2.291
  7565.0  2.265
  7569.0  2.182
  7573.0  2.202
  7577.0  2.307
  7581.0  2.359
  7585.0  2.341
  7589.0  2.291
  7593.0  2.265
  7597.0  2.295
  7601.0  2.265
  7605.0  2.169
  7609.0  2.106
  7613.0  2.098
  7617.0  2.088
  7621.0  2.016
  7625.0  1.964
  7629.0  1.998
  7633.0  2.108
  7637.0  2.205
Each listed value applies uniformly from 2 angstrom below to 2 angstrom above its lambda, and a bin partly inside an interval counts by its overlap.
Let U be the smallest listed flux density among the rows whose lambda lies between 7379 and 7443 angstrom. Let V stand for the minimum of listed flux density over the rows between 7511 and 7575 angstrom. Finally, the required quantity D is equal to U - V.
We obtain -0.04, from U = 2.118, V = 2.157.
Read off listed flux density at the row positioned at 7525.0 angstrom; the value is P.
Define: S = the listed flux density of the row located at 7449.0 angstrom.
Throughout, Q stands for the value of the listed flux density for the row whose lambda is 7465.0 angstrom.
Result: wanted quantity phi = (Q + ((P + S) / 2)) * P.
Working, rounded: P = 2.209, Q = 2.226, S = 2.187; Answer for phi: 9.8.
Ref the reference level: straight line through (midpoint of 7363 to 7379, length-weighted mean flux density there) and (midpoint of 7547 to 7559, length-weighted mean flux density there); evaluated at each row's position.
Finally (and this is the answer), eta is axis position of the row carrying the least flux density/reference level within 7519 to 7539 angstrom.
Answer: 7521.0 angstrom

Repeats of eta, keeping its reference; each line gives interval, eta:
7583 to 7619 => 7617.0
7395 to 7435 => 7421.0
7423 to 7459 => 7437.0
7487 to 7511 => 7505.0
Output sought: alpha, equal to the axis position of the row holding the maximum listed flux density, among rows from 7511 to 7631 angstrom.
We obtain 7581.0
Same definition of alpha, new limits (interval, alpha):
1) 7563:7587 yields 7581.0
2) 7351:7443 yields 7389.0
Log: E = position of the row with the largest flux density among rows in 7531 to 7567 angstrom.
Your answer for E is 7561.0 angstrom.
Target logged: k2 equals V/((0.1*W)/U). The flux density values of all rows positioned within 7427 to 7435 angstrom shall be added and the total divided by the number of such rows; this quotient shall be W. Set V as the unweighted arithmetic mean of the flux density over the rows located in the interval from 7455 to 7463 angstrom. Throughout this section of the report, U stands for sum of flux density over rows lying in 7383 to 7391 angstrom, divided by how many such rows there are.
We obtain 24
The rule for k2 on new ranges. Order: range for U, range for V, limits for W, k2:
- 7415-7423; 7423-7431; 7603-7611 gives 22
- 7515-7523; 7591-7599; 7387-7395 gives 22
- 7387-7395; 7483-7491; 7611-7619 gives 25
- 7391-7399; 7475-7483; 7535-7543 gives 23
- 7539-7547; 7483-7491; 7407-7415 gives 23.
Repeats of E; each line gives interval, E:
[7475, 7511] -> 7485.0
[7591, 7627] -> 7597.0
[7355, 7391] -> 7389.0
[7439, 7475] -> 7457.0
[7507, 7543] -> 7533.0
